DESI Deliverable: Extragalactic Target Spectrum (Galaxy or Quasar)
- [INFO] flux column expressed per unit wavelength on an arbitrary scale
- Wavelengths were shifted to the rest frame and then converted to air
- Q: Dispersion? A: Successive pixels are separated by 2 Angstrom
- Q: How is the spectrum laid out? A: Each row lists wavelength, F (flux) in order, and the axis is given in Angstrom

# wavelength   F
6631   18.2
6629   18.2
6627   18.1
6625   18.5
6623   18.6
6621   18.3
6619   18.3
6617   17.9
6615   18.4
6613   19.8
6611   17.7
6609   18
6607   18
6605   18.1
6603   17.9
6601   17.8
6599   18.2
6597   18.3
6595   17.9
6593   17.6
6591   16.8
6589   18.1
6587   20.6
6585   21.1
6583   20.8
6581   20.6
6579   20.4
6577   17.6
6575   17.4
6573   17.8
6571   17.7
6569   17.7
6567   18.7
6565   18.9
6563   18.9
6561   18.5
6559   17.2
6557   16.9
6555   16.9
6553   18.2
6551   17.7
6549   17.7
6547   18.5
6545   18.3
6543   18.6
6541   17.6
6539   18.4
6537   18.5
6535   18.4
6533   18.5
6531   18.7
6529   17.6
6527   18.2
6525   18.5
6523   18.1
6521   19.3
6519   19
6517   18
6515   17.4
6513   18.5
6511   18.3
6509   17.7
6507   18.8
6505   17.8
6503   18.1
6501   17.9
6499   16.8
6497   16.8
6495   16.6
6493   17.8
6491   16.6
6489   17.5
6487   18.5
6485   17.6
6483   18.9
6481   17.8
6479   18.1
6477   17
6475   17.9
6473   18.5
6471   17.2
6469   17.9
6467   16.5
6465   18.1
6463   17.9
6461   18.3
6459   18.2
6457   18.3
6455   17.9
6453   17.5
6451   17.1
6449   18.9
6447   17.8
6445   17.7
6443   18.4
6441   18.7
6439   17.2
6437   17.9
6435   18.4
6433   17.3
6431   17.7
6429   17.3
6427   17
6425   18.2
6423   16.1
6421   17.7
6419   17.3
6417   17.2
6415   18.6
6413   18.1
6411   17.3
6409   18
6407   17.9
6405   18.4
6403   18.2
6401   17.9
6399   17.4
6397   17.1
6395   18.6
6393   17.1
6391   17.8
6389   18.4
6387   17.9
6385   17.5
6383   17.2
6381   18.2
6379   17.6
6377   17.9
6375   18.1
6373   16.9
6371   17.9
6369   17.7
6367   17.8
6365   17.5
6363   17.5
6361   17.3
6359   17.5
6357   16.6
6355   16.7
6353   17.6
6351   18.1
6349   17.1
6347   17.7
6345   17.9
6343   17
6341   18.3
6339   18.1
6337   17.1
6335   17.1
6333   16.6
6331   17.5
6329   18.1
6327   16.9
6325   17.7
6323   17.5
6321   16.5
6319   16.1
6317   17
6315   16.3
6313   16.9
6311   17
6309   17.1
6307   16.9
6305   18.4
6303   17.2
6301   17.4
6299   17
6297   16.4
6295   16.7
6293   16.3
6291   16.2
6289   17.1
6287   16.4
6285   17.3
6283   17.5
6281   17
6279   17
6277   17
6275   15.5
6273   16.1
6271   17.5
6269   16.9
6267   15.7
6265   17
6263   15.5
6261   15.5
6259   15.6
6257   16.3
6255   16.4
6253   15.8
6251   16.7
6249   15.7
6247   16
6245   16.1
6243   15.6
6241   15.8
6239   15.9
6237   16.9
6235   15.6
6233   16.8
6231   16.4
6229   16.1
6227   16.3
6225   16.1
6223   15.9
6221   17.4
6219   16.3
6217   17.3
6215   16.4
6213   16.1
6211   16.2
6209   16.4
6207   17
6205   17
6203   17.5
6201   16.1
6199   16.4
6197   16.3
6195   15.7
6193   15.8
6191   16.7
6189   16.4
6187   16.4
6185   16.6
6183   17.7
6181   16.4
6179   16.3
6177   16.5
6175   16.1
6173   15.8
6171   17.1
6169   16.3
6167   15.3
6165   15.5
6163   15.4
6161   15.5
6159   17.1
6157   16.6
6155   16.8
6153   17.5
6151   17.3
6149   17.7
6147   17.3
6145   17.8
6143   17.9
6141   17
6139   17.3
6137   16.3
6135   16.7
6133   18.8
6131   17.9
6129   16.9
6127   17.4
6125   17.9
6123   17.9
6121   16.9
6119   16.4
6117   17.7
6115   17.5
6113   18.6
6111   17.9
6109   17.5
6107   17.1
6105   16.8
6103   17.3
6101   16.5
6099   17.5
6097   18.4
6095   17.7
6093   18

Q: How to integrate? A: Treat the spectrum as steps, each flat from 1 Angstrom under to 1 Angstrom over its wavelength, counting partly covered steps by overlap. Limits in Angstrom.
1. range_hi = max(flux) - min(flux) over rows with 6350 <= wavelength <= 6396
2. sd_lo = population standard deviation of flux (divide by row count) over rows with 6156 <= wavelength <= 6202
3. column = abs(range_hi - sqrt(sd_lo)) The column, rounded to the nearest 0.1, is 1.2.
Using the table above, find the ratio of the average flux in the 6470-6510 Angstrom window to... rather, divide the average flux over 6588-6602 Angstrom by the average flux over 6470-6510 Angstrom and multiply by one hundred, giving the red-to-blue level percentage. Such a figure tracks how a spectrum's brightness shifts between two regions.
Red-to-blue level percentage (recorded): 100.7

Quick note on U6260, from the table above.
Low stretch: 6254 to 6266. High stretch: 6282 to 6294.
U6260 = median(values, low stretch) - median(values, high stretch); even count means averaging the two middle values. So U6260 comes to -0.8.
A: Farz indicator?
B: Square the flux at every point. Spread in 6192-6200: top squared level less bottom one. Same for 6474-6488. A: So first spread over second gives 0.3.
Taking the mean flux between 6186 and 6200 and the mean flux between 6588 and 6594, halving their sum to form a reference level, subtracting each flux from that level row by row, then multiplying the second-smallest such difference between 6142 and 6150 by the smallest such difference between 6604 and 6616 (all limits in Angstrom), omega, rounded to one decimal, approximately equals 2.7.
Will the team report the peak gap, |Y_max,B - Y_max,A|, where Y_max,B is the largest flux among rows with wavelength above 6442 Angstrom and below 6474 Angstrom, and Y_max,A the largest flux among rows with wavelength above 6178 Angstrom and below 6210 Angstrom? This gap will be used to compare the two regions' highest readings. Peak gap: 1.20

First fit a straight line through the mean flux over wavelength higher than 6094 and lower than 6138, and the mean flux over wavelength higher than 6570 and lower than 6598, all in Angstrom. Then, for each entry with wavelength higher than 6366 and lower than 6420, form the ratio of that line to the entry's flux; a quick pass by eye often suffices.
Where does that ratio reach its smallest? 6395 Angstrom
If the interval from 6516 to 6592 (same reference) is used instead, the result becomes 6585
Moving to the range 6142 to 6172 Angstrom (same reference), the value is 6143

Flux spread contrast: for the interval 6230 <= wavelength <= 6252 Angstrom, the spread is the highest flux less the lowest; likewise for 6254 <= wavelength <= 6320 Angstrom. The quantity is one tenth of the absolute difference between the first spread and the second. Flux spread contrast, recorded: 0.16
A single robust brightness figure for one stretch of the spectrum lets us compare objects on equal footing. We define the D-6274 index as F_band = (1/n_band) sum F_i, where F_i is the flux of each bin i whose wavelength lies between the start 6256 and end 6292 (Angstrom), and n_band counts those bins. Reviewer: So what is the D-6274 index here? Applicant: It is 16.5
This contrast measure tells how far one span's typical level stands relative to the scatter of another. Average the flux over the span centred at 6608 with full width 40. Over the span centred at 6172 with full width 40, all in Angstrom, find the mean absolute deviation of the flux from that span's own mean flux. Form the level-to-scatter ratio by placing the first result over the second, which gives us 36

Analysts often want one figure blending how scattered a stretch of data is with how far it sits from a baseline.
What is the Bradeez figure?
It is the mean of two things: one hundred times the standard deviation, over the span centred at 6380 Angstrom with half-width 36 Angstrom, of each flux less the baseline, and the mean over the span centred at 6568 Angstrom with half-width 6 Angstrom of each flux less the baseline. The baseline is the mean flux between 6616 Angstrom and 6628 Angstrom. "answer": 25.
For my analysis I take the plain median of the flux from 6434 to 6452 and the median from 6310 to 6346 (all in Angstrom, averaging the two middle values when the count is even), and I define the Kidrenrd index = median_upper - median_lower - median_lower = -16.2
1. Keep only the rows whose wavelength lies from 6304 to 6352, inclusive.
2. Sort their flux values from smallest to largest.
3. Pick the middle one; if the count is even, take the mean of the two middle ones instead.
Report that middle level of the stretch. 17.1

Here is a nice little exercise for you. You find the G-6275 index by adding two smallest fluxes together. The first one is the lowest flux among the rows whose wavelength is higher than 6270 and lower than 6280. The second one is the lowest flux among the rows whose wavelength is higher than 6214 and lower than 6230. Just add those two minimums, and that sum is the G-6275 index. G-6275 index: 31.4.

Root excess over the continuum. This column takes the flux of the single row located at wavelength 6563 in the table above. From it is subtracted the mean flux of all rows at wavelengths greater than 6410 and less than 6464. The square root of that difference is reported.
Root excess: 1.1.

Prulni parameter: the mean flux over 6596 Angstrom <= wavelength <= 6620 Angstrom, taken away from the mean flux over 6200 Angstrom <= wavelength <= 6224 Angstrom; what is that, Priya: -1.6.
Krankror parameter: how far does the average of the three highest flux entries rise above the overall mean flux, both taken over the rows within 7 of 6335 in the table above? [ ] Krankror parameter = 0.62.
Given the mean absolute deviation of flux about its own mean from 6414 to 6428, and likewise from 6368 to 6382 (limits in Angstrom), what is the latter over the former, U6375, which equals 0.5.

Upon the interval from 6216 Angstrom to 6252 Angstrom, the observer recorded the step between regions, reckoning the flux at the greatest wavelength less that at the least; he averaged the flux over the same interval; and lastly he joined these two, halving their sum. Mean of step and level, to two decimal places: 7.84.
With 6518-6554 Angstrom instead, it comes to 8.76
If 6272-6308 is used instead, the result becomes 8.83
